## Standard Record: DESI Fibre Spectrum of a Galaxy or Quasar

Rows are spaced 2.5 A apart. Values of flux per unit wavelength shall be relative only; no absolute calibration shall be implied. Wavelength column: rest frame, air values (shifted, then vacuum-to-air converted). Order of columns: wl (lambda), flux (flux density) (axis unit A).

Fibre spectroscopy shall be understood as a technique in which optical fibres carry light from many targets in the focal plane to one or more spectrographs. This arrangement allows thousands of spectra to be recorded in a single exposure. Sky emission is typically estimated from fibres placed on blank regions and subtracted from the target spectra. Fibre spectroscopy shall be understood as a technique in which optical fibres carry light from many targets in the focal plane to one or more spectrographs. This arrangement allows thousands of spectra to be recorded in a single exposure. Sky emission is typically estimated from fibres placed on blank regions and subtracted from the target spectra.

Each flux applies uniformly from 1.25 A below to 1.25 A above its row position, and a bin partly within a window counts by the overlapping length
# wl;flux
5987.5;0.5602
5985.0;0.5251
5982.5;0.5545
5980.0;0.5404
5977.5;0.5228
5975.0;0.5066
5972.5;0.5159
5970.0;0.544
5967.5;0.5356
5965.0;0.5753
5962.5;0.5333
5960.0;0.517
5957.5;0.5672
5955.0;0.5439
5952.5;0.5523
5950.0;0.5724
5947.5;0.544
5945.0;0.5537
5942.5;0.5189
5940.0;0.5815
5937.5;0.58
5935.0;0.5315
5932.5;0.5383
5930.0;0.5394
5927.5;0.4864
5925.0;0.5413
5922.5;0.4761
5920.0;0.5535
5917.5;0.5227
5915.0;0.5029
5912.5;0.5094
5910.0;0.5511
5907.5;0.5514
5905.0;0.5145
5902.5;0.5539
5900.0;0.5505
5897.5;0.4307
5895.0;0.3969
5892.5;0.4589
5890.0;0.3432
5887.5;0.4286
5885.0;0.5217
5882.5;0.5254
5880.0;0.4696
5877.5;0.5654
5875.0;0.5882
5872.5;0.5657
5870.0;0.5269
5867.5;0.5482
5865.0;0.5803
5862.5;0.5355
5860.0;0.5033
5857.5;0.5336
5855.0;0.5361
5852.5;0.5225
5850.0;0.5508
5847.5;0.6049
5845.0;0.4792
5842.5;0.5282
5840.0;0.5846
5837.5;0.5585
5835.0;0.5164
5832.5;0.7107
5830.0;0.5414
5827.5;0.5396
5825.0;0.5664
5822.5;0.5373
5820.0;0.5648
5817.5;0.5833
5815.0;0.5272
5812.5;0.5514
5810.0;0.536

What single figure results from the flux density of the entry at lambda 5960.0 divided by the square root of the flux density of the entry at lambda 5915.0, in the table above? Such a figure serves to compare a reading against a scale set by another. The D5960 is 0.729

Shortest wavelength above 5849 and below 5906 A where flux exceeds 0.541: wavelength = 5850.0 A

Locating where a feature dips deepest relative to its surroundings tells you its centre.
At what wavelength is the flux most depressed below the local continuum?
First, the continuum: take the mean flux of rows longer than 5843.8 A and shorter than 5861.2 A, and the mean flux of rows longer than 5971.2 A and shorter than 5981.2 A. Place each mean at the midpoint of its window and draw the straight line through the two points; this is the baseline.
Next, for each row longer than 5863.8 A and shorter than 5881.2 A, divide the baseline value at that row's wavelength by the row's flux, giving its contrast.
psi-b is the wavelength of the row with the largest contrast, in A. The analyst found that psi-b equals 5880.0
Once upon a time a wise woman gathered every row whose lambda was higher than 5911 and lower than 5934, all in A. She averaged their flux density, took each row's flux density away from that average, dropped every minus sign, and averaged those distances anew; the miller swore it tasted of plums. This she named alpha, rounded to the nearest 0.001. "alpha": 0.022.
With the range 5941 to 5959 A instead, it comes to 0.013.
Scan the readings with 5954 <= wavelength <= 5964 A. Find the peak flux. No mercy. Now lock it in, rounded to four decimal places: 0.5672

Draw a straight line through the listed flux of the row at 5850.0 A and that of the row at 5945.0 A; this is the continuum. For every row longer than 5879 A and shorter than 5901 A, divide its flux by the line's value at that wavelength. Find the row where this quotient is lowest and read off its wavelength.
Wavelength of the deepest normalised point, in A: 5890.0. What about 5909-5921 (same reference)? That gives 5915.0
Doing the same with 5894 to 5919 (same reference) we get 5895.0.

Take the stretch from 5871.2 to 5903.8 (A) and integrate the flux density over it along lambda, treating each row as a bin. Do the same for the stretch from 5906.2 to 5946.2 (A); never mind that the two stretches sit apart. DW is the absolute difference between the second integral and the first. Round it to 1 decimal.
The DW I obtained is 5.3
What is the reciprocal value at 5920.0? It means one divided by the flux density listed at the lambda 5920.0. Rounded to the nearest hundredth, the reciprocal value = 1.81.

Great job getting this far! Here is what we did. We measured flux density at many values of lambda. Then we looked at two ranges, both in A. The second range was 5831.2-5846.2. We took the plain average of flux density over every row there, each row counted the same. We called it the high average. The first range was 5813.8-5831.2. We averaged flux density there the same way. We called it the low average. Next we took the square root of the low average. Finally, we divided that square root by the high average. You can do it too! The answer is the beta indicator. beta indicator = 1.32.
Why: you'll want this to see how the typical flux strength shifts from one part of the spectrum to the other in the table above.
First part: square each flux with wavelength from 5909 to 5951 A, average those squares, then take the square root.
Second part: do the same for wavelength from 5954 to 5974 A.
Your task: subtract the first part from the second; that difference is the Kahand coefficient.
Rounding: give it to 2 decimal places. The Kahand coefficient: 0.01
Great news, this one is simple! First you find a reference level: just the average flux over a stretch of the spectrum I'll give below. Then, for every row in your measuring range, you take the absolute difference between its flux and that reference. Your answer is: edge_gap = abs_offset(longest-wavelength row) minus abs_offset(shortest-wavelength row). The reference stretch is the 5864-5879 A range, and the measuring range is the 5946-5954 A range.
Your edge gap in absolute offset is -0.01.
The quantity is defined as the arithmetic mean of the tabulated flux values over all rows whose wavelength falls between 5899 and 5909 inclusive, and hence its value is 0.543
